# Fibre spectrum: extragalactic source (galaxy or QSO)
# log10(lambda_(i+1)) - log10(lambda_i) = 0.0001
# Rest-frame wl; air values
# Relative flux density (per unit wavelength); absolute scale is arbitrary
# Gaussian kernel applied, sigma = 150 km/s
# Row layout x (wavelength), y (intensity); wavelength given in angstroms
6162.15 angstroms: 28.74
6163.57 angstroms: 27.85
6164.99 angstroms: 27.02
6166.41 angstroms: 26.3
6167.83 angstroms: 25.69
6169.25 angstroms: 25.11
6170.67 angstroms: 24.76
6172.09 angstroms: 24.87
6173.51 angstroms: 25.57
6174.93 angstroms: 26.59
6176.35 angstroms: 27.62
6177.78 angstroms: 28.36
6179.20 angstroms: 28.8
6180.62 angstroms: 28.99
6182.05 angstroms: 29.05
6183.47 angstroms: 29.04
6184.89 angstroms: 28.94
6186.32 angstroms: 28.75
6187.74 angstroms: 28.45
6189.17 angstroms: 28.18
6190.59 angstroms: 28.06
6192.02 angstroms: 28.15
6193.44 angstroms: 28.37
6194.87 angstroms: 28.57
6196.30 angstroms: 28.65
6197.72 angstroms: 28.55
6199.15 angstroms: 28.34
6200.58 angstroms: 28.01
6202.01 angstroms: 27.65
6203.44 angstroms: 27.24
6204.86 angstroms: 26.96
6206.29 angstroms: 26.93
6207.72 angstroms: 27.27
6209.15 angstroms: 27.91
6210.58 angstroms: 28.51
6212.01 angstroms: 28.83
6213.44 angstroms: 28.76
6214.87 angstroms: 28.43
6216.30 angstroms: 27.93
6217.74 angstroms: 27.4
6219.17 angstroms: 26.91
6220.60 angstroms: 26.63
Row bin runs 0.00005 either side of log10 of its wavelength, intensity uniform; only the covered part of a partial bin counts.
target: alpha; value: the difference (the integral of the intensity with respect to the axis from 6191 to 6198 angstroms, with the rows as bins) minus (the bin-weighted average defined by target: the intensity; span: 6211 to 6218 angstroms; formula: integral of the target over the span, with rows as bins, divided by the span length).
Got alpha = 171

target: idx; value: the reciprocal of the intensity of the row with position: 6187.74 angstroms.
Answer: 0.0351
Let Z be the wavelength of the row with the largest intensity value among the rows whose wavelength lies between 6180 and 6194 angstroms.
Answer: 6182.05 angstroms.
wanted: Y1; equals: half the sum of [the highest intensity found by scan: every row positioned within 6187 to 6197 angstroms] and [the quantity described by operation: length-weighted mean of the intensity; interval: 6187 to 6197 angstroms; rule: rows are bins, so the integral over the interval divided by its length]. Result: 28.5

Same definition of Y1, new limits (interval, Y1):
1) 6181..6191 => 28.9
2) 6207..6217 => 28.5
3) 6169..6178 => 27.2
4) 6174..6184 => 28.7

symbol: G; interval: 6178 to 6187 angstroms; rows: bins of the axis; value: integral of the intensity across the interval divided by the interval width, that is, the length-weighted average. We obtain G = 28.9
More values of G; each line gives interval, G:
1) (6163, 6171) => 26.2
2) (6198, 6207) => 27.6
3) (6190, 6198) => 28.4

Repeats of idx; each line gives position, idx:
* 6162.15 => 0.0348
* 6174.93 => 0.0376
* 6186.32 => 0.0348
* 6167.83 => 0.0389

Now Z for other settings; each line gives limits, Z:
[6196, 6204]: 6196.30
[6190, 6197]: 6196.30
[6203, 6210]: 6209.15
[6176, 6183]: 6182.05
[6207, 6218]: 6212.01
